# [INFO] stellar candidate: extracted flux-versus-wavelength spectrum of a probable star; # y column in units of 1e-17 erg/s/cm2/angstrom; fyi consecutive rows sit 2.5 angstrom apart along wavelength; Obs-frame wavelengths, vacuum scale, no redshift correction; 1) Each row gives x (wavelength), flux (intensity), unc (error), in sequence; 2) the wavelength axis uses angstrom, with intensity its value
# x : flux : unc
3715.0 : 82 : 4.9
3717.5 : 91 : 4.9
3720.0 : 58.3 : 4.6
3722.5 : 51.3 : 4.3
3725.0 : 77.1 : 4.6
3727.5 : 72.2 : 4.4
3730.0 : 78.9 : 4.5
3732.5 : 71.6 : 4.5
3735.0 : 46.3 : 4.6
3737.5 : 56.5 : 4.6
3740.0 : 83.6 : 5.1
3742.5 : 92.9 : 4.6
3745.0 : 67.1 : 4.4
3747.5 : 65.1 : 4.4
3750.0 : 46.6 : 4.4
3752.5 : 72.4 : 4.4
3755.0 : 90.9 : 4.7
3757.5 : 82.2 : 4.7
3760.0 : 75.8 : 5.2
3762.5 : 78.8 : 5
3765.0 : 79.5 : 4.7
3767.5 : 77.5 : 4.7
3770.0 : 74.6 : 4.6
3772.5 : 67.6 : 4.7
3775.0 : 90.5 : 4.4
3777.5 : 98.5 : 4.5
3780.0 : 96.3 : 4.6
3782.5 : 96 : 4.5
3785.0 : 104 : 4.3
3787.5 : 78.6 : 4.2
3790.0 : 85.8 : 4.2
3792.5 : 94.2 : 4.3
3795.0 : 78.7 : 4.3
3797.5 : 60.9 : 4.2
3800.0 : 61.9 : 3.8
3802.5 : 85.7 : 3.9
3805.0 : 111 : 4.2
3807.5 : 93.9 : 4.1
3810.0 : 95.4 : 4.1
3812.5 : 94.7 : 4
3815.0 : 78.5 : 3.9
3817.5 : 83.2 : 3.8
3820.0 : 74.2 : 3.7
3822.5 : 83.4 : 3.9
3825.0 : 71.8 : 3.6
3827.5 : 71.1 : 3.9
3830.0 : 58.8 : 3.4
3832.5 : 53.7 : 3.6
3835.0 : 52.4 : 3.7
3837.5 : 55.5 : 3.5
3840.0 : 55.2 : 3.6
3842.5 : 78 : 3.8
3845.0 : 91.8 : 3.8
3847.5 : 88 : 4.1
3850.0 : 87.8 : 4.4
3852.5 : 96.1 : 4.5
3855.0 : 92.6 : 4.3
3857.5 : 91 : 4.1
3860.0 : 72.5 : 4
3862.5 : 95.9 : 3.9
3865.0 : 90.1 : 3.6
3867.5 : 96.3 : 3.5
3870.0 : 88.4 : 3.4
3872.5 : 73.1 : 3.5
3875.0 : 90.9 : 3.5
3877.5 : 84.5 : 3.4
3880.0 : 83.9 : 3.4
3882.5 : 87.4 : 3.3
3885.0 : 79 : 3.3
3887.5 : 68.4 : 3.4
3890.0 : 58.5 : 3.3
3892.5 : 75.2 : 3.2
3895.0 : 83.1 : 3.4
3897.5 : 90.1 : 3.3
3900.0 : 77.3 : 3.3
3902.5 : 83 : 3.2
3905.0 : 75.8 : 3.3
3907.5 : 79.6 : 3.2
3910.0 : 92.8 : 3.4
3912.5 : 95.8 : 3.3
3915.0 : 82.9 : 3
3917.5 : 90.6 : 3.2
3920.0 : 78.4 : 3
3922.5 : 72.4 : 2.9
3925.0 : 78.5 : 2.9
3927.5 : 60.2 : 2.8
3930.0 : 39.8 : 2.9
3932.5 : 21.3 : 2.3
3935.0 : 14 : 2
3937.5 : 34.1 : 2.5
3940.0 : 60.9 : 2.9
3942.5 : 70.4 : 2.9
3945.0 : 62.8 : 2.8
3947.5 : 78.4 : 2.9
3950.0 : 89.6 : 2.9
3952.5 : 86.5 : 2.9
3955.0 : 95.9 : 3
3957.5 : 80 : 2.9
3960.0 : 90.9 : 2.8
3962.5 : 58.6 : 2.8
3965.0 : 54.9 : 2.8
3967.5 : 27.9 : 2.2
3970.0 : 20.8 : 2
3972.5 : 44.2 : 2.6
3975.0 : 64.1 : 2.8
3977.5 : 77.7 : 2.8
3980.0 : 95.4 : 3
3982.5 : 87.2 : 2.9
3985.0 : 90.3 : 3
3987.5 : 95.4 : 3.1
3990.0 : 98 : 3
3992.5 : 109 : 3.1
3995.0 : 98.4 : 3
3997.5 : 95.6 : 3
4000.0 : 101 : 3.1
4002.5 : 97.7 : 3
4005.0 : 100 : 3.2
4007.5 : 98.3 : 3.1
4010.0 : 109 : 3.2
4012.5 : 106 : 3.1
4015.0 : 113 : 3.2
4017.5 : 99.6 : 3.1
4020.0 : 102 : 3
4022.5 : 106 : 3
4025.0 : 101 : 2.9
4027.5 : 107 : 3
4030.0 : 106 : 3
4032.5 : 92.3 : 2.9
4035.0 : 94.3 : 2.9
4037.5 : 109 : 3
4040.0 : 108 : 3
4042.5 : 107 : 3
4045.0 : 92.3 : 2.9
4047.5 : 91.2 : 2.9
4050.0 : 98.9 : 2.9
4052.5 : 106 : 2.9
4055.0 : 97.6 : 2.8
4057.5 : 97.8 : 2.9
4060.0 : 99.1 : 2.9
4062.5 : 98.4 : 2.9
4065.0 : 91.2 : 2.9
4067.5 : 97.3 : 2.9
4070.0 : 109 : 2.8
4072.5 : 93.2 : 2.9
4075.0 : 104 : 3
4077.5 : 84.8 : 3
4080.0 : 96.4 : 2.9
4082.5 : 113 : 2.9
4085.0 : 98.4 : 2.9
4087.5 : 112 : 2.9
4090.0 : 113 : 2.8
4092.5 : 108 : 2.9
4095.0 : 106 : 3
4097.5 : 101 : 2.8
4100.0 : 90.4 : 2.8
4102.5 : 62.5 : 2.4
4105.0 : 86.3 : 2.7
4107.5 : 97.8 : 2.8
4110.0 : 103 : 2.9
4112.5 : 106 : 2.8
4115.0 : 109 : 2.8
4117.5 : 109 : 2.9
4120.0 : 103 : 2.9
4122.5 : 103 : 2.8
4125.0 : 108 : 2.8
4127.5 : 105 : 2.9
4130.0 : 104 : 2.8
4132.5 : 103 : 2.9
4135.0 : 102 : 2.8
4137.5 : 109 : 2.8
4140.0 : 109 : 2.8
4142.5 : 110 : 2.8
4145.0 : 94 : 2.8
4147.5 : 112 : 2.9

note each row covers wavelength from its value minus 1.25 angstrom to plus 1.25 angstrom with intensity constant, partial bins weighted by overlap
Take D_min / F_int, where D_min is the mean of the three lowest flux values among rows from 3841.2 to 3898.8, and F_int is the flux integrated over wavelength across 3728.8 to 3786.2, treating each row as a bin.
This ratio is 0.015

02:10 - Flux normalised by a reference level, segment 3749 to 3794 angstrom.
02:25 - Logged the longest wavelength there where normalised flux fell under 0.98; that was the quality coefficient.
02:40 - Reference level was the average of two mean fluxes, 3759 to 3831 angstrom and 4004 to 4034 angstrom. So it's 3790.0 angstrom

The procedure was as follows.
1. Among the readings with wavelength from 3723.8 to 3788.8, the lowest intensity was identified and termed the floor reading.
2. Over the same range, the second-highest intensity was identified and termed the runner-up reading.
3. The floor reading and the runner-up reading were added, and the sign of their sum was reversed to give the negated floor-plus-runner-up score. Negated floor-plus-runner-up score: -145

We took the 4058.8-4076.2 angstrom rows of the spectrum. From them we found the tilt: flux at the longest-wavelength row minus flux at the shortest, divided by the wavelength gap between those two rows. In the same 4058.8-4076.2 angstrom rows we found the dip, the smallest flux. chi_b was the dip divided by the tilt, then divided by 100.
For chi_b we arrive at 3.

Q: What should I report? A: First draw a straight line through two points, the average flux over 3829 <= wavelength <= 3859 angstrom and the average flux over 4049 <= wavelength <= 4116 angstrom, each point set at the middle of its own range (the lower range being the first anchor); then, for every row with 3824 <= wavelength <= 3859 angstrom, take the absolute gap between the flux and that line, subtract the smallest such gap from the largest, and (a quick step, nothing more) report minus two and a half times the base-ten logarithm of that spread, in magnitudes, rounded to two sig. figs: -3.3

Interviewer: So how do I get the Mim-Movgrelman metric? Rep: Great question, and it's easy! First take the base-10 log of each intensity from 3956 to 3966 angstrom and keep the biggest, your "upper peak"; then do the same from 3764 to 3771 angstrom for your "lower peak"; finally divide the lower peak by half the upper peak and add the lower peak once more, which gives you 3.84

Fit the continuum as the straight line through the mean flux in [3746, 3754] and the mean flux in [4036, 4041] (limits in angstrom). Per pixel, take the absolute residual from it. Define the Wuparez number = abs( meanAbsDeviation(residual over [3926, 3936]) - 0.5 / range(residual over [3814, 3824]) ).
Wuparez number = 16.5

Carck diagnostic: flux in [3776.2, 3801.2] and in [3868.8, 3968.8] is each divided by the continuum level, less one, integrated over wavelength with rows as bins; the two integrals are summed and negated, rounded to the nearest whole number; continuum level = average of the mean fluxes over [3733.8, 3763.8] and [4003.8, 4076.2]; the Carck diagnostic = 16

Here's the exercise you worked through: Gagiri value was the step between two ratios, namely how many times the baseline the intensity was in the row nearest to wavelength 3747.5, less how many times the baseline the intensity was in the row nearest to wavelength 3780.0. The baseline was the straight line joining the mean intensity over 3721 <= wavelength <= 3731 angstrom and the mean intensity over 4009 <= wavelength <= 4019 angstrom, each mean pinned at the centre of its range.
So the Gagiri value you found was -0.36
